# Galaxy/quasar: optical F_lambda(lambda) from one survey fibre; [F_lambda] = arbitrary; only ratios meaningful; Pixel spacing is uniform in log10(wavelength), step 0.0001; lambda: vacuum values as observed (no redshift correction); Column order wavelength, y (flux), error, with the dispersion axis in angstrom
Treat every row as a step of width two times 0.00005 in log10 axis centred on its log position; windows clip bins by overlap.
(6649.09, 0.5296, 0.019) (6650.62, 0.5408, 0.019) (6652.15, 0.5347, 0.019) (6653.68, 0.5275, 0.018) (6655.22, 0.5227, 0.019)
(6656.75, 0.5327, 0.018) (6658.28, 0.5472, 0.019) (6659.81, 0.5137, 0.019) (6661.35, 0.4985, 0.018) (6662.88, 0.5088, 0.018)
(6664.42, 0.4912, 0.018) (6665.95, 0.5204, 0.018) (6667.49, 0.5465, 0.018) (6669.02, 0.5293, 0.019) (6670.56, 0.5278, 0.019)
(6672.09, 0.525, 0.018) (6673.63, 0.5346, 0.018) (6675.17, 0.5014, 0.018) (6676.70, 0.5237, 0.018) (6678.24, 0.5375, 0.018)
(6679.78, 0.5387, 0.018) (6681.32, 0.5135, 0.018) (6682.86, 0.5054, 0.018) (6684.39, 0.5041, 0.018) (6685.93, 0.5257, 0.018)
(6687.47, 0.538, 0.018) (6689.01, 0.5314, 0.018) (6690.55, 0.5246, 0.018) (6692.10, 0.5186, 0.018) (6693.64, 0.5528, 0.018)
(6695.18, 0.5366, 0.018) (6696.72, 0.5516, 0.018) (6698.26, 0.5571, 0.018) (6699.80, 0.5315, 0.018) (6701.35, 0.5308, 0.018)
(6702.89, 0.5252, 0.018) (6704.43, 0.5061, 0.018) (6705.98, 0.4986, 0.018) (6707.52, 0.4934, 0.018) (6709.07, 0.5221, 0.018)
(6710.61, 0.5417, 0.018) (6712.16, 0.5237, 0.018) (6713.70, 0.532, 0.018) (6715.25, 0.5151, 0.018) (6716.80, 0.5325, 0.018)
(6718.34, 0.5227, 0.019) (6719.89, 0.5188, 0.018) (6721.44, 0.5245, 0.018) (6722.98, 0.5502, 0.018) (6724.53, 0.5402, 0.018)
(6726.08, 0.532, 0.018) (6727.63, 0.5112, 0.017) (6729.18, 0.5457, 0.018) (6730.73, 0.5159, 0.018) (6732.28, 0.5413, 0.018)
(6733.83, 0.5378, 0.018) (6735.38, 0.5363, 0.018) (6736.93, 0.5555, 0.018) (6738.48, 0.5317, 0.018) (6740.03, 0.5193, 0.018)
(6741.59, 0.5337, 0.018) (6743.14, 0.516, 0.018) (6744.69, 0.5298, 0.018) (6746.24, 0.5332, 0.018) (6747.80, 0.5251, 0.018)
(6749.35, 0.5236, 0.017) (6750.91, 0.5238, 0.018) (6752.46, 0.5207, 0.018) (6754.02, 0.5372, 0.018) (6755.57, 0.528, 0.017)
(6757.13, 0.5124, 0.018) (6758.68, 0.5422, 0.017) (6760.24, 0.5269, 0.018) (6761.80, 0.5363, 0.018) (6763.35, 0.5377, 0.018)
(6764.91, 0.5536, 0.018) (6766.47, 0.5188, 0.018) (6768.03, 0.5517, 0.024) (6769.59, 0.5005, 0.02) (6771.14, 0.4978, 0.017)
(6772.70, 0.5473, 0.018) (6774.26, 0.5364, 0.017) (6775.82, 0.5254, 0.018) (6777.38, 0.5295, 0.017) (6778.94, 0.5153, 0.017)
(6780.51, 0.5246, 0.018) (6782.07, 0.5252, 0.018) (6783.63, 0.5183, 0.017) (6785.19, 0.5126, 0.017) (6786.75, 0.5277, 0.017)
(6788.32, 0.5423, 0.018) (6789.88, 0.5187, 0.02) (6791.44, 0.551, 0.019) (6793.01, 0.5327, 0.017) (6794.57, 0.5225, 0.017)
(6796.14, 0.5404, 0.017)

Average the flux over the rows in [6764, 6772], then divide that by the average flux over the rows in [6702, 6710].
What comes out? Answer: 1.03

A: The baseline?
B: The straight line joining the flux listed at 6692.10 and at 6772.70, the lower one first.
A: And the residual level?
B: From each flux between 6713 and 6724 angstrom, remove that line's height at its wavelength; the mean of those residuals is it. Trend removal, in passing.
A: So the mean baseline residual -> 0.000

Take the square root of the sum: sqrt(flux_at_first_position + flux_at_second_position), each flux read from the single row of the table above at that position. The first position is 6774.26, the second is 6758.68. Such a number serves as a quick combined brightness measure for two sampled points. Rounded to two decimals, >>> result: 1.04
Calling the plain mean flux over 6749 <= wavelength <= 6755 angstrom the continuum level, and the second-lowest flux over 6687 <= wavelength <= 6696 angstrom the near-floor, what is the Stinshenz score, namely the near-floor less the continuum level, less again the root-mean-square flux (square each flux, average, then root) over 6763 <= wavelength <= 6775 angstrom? -0.533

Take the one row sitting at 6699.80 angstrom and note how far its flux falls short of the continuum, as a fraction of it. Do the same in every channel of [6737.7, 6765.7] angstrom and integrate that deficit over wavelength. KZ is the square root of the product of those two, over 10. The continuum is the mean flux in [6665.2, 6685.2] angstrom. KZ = 0.007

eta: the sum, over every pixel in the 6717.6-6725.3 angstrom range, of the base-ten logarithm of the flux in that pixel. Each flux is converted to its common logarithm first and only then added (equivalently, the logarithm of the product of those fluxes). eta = -1.4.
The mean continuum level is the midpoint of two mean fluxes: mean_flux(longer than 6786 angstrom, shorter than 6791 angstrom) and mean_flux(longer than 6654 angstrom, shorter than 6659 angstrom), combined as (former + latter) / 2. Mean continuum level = 0.532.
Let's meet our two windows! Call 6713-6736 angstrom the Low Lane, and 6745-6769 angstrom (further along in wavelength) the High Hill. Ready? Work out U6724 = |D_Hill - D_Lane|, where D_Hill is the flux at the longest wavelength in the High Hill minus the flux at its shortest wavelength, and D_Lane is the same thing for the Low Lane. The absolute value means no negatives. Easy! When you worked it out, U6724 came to 0.014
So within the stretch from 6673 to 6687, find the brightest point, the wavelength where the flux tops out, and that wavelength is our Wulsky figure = 6679.78 angstrom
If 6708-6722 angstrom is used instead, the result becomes 6710.61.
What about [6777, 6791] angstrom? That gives 6788.32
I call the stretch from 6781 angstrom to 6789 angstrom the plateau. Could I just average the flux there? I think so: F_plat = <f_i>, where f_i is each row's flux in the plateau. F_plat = 0.525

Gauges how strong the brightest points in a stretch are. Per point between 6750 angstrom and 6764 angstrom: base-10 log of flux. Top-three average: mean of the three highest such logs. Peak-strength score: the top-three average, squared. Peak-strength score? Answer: 0.0720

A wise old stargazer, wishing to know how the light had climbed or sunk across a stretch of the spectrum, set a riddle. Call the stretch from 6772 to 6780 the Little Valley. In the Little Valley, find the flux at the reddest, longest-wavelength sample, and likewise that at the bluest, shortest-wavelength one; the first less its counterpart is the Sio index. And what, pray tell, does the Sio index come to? -0.032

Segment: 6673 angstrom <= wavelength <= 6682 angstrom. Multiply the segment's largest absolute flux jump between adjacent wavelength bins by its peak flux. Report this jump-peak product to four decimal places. 0.0179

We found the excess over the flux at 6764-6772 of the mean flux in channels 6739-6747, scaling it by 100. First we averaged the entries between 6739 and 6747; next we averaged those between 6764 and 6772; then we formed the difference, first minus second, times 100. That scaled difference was 0.2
